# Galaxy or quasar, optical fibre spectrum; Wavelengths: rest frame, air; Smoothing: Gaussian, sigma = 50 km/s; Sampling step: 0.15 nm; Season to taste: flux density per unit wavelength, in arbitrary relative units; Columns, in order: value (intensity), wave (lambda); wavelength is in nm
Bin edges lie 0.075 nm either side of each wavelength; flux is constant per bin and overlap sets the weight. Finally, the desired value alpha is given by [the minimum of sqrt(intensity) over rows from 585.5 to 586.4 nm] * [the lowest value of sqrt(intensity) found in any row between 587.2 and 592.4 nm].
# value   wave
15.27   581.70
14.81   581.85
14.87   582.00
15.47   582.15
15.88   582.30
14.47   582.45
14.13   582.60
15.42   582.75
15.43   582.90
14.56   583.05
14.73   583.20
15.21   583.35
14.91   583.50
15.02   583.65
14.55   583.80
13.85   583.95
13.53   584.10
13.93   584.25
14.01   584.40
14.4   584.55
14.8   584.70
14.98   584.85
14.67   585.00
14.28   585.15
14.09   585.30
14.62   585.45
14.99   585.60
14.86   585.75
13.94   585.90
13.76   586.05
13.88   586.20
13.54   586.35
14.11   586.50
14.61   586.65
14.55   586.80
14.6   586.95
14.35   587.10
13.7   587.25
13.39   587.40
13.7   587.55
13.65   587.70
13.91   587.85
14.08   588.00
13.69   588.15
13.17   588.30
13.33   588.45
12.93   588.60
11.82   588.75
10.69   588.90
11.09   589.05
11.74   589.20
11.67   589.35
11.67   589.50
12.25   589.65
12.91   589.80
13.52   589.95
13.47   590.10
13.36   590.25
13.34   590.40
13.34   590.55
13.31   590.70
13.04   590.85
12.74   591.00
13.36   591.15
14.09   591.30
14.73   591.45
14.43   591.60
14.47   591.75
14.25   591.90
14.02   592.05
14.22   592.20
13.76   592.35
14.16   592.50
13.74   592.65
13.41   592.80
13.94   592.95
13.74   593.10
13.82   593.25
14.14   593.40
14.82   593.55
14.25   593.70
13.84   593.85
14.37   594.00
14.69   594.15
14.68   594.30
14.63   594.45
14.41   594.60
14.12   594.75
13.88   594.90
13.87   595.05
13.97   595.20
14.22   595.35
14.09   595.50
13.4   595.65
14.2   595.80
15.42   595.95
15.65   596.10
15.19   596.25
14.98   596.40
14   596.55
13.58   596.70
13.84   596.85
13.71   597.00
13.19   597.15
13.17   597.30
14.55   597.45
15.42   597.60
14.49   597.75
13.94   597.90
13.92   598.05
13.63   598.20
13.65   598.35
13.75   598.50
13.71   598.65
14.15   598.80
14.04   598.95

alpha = 12.0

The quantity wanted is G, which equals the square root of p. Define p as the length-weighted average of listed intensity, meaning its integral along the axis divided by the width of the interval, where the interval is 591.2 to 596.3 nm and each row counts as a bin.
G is 3.77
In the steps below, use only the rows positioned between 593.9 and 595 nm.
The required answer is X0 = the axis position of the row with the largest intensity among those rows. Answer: 594.15 nm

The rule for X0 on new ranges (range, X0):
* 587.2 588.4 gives 588.00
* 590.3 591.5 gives 591.45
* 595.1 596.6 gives 596.10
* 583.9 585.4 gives 584.85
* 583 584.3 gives 583.35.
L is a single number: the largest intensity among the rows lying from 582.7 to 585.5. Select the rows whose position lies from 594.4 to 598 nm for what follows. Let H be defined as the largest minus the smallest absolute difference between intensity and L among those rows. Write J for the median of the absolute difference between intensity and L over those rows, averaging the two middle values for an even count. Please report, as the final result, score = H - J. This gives 0.9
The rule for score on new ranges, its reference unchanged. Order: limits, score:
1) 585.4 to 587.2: 0.5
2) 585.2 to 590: 2.6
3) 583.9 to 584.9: 0.0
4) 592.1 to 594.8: 0.1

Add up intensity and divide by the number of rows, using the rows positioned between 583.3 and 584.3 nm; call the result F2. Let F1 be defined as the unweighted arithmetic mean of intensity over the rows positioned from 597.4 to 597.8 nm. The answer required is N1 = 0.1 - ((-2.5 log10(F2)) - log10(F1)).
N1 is 4.17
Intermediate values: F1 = 14.8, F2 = 14.4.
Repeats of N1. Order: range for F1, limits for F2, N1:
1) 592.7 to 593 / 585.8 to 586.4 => 4.08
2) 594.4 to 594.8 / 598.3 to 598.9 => 4.11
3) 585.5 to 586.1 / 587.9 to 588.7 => 4.08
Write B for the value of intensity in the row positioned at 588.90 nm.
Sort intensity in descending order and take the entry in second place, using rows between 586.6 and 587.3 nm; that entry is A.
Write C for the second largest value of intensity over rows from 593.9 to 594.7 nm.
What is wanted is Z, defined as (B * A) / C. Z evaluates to 10.6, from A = 14.6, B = 10.69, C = 14.68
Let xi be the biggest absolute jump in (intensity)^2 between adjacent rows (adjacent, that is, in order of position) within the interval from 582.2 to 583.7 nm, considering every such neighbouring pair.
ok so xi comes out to 43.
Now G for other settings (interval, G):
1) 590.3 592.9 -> 3.71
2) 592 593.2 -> 3.72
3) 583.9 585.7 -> 3.79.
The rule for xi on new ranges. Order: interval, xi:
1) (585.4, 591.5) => 27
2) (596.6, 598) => 38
